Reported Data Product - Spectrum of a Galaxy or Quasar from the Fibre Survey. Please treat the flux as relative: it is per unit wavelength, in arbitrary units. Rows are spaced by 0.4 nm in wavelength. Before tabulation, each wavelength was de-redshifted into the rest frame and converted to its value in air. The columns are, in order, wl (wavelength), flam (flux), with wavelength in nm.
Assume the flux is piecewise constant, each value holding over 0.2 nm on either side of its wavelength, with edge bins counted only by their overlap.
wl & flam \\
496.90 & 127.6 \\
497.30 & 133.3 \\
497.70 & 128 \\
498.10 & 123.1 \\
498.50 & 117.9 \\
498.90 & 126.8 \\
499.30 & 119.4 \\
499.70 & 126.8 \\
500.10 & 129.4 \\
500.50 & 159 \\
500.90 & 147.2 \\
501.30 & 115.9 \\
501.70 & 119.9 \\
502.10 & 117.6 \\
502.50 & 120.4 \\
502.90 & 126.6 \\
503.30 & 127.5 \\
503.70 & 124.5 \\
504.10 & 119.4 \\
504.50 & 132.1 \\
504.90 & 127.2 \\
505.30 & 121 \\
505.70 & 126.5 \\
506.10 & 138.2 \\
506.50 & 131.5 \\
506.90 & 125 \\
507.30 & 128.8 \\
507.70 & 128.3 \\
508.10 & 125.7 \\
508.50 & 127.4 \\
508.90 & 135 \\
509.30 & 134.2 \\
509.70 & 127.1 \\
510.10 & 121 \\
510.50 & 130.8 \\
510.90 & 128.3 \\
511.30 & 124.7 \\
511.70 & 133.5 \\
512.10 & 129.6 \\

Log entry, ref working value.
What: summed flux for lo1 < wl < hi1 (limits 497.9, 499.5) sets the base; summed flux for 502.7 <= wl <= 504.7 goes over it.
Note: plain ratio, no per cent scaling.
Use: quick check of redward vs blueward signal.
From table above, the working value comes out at 1.3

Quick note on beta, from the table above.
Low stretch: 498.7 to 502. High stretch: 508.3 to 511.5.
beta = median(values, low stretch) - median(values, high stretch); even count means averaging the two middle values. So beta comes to -1.05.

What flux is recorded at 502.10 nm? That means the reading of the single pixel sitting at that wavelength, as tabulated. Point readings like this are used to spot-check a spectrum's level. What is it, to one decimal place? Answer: 117.6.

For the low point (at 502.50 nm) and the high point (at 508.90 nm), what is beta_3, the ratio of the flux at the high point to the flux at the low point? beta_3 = 1.12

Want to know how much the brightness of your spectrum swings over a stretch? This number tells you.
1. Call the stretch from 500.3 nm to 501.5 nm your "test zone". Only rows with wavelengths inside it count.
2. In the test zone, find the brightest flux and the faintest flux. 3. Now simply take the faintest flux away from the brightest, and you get 43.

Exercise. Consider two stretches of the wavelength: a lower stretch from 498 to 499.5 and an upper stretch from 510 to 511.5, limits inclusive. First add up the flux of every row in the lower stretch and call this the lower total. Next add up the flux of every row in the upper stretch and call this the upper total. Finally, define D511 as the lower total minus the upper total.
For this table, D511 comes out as -18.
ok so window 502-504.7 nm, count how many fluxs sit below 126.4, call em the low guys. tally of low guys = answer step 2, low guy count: 4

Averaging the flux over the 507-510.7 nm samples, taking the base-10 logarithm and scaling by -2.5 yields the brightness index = -5.27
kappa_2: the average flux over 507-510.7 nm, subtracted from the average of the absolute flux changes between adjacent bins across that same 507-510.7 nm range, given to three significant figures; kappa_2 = -124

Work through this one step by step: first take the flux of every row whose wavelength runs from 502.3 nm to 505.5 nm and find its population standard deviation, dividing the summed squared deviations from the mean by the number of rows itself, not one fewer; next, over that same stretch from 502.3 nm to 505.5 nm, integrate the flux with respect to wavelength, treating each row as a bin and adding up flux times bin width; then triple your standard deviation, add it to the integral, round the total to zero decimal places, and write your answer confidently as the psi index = 412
